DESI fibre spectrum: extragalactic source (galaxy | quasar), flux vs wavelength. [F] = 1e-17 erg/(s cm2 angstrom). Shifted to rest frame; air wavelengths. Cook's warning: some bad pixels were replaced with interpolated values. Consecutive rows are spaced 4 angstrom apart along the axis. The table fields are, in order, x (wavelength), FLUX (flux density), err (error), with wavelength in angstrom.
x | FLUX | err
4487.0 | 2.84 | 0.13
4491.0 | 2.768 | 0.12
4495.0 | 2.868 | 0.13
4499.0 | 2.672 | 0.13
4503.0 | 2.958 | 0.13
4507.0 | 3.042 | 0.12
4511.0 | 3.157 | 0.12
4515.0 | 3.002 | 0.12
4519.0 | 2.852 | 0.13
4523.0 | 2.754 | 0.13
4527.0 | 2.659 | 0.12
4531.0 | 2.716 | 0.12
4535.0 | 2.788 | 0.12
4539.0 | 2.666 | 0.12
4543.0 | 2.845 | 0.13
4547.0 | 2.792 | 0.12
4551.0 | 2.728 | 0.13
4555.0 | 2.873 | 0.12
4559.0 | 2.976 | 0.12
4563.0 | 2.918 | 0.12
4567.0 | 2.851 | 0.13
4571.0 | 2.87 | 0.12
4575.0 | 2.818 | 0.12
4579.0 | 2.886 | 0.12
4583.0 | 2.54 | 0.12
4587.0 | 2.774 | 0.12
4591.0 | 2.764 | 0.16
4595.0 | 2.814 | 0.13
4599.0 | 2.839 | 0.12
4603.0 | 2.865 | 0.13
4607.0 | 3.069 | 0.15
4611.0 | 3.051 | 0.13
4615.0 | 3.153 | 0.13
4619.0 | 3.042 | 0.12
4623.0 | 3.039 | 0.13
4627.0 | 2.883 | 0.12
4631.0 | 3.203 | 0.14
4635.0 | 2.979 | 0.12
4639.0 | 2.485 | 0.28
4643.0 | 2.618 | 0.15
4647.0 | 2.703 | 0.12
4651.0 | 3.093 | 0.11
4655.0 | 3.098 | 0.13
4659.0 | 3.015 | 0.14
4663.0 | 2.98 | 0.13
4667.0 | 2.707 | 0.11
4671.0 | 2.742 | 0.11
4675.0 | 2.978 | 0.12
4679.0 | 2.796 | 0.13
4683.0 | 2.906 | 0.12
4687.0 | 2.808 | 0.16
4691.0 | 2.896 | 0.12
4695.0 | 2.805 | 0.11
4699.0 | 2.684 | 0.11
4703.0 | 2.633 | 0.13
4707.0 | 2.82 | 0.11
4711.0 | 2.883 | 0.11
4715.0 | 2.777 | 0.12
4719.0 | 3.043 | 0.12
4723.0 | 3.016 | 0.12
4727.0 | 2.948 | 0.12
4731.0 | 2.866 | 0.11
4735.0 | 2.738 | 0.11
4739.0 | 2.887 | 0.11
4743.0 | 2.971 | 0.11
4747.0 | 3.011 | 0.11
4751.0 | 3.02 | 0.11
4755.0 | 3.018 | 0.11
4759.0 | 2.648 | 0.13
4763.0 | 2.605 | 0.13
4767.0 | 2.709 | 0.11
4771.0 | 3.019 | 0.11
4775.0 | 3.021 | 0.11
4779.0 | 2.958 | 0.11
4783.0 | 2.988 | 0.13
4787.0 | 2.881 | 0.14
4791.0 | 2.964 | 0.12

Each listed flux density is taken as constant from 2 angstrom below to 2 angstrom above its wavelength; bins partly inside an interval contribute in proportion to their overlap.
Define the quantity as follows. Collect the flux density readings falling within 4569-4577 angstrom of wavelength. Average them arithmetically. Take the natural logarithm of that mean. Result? 1.05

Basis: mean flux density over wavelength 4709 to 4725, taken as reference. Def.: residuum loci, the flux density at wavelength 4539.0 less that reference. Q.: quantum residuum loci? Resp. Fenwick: -0.26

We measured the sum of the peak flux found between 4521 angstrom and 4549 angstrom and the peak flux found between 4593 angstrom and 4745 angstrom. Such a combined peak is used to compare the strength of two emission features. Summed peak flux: 6.05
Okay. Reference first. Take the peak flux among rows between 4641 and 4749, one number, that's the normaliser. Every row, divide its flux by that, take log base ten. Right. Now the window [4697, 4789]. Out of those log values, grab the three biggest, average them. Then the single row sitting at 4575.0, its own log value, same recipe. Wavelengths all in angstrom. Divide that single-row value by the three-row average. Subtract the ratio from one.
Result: -3.1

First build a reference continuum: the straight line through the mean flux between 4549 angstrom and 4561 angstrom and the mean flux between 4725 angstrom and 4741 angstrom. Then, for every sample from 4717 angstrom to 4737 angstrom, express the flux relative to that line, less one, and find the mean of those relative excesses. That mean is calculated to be 0.02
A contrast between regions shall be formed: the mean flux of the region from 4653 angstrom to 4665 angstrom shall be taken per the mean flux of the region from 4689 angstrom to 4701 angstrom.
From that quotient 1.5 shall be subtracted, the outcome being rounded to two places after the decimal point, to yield -0.42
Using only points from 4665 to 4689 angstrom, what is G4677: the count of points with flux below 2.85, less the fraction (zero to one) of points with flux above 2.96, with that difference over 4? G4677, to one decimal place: 1.0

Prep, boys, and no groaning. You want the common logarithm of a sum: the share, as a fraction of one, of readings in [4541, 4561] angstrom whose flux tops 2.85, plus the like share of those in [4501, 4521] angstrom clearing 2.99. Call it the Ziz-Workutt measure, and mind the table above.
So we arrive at 0.00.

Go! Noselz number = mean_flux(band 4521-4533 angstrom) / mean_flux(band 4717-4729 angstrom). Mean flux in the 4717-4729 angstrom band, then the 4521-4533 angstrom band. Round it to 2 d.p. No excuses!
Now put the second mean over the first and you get 0.90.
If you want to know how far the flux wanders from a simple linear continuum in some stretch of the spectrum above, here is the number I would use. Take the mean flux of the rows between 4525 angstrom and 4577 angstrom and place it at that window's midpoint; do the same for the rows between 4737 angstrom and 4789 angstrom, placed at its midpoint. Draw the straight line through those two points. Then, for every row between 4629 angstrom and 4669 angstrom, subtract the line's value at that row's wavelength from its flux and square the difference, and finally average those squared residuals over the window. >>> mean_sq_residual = 0.053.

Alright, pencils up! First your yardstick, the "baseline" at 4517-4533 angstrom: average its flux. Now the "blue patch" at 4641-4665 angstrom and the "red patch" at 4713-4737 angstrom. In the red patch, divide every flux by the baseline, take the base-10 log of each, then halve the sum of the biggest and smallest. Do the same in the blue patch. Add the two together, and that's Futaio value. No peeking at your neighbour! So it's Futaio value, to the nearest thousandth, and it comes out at 0.038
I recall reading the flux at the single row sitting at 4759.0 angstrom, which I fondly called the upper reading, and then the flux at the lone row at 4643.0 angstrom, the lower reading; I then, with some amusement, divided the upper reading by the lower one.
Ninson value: 1.01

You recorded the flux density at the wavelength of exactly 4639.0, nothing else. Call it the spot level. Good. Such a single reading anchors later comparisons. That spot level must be 2.485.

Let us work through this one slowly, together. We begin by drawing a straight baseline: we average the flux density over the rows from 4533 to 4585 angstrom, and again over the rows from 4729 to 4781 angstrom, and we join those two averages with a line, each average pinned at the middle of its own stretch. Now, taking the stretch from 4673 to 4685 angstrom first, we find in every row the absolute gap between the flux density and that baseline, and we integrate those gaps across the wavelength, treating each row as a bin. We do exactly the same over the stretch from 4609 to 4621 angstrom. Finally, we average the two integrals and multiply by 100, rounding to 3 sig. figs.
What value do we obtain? 197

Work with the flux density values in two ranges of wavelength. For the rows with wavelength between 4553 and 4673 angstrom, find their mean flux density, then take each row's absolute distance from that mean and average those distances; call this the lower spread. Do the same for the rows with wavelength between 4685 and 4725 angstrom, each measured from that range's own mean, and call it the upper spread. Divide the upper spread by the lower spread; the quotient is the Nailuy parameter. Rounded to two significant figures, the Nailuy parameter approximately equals 0.71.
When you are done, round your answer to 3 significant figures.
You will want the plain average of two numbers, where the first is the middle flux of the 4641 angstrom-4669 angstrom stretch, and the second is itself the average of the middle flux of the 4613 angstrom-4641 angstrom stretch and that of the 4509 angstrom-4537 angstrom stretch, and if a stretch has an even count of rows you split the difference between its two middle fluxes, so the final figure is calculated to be 2.95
